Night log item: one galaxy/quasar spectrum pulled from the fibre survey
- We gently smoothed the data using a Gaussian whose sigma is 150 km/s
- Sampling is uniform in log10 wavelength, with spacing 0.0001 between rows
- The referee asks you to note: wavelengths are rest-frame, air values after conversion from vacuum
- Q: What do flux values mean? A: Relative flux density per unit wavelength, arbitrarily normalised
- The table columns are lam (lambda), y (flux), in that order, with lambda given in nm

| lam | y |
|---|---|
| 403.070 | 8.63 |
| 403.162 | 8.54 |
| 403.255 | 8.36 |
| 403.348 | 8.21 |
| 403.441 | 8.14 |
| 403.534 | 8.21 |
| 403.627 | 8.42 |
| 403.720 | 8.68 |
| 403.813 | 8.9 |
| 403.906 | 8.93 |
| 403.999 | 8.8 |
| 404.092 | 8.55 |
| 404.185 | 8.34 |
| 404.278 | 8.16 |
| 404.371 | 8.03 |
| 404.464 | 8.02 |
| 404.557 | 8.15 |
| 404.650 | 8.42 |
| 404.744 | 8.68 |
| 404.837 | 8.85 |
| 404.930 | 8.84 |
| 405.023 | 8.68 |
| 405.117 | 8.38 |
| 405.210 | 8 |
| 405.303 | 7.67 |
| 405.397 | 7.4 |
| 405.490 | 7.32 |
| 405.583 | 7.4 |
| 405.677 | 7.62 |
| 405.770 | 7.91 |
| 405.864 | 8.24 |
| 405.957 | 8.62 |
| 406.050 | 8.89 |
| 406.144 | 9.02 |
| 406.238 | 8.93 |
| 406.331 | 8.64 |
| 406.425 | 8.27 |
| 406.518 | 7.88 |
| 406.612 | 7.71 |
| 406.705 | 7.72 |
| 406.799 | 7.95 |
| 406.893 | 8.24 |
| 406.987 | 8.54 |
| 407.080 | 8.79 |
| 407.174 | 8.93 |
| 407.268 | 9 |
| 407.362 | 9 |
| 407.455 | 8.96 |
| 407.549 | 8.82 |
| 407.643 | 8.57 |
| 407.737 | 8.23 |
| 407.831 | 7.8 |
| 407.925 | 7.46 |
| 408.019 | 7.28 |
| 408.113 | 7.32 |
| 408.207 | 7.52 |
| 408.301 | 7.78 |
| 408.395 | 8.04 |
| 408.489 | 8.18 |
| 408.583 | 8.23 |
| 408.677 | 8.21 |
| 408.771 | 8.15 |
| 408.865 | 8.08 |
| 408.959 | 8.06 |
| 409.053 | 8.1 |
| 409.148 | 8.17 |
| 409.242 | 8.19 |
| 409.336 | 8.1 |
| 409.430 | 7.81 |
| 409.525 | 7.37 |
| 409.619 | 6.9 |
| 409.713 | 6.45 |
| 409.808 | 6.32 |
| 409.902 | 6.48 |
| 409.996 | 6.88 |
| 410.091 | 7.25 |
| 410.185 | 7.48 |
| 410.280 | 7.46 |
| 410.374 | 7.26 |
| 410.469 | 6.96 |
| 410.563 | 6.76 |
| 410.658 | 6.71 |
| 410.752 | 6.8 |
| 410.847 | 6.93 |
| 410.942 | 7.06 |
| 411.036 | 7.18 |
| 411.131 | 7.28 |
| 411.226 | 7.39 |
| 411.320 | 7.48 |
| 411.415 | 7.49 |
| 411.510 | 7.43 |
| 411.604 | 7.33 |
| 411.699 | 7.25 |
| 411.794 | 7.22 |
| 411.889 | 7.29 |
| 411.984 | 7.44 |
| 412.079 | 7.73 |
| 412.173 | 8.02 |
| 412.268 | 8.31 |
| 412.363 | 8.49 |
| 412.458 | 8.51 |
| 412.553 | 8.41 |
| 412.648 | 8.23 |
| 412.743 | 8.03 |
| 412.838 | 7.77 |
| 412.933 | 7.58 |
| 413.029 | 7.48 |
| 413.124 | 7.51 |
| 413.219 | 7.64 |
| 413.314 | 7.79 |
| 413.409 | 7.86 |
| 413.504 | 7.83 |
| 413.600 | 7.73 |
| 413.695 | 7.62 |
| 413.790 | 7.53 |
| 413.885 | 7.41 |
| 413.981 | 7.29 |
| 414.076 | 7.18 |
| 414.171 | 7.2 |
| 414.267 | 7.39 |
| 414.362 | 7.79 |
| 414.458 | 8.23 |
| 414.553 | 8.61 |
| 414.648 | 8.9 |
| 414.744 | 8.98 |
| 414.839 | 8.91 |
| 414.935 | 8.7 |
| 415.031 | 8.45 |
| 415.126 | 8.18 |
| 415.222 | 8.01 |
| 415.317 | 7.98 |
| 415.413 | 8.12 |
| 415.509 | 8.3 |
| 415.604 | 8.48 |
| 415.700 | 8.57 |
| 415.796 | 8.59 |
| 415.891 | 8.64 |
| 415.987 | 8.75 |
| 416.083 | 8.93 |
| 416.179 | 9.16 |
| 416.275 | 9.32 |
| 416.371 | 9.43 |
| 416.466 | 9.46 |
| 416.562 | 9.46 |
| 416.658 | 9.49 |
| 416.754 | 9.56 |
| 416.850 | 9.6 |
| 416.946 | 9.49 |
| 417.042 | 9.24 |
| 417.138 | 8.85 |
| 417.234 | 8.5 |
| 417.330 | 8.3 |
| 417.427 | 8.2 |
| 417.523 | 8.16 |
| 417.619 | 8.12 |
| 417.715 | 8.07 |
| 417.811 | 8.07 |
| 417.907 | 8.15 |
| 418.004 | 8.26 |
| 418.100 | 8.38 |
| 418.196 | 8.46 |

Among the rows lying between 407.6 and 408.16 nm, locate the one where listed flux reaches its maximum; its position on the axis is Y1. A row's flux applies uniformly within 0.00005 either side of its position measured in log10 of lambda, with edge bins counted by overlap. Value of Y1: 407.643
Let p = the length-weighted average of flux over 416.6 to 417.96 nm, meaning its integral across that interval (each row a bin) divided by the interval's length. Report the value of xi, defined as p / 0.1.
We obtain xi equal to 87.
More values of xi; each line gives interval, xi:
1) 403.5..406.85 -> 83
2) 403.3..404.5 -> 84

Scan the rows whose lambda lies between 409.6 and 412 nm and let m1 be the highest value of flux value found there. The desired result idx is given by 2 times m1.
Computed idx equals 15.0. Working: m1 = 7.49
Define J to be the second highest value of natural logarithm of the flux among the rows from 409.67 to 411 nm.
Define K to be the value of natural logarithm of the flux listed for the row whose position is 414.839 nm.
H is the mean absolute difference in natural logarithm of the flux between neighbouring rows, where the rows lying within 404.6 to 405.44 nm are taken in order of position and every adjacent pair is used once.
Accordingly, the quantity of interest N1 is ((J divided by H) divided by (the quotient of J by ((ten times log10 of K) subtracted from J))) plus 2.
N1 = -47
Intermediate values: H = 0.029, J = 2.01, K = 2.19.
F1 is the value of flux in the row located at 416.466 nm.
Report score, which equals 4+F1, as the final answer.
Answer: 13.5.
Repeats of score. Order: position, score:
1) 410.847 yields 10.9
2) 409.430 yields 11.8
